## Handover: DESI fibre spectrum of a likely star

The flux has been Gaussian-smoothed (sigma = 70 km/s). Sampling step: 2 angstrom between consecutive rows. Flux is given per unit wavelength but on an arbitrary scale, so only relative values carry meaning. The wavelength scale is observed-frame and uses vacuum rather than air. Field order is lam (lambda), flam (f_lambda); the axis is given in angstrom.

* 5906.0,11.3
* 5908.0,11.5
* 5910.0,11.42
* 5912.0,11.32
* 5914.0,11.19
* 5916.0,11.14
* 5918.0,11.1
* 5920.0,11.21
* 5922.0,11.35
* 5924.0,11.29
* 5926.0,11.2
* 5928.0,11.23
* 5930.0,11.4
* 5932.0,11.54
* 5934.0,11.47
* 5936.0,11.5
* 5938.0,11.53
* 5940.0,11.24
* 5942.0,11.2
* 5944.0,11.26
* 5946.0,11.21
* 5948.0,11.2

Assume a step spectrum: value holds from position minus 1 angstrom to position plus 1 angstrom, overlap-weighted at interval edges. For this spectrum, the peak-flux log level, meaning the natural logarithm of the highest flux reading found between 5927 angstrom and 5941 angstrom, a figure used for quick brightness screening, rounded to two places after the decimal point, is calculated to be 2.45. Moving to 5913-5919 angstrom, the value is 2.42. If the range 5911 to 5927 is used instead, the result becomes 2.43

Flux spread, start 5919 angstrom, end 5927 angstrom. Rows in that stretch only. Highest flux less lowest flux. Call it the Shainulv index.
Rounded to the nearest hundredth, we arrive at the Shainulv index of 0.15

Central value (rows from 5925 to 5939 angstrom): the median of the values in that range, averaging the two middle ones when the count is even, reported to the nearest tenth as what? 11.5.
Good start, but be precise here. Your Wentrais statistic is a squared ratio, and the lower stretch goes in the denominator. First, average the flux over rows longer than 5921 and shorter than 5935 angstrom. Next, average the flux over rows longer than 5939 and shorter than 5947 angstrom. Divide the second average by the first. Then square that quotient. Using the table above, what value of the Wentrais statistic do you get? 0.98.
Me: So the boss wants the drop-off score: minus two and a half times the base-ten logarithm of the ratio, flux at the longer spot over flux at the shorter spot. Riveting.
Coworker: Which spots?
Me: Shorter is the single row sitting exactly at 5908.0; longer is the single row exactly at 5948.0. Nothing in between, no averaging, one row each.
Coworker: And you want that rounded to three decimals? 0.029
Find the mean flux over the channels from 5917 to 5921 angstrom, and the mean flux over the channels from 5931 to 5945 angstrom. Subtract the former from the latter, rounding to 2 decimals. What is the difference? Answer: 0.24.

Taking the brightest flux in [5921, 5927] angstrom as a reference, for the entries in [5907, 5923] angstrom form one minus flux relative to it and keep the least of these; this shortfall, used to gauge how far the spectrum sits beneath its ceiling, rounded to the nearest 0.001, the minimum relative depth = -0.013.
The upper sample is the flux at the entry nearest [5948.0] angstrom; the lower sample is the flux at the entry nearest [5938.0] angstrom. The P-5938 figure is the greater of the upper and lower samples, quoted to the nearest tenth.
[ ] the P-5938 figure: 11.5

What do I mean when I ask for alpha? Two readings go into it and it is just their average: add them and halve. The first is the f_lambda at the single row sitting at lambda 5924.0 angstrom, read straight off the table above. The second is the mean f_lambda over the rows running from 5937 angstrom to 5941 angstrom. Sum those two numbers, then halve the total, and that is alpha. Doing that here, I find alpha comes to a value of 11.3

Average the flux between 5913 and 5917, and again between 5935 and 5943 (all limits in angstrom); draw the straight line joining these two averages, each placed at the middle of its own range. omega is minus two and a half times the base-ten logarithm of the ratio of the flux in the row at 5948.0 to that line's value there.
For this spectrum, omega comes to 0.023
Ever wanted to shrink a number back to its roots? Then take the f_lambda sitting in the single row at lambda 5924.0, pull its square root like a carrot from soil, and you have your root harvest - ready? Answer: 3.36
